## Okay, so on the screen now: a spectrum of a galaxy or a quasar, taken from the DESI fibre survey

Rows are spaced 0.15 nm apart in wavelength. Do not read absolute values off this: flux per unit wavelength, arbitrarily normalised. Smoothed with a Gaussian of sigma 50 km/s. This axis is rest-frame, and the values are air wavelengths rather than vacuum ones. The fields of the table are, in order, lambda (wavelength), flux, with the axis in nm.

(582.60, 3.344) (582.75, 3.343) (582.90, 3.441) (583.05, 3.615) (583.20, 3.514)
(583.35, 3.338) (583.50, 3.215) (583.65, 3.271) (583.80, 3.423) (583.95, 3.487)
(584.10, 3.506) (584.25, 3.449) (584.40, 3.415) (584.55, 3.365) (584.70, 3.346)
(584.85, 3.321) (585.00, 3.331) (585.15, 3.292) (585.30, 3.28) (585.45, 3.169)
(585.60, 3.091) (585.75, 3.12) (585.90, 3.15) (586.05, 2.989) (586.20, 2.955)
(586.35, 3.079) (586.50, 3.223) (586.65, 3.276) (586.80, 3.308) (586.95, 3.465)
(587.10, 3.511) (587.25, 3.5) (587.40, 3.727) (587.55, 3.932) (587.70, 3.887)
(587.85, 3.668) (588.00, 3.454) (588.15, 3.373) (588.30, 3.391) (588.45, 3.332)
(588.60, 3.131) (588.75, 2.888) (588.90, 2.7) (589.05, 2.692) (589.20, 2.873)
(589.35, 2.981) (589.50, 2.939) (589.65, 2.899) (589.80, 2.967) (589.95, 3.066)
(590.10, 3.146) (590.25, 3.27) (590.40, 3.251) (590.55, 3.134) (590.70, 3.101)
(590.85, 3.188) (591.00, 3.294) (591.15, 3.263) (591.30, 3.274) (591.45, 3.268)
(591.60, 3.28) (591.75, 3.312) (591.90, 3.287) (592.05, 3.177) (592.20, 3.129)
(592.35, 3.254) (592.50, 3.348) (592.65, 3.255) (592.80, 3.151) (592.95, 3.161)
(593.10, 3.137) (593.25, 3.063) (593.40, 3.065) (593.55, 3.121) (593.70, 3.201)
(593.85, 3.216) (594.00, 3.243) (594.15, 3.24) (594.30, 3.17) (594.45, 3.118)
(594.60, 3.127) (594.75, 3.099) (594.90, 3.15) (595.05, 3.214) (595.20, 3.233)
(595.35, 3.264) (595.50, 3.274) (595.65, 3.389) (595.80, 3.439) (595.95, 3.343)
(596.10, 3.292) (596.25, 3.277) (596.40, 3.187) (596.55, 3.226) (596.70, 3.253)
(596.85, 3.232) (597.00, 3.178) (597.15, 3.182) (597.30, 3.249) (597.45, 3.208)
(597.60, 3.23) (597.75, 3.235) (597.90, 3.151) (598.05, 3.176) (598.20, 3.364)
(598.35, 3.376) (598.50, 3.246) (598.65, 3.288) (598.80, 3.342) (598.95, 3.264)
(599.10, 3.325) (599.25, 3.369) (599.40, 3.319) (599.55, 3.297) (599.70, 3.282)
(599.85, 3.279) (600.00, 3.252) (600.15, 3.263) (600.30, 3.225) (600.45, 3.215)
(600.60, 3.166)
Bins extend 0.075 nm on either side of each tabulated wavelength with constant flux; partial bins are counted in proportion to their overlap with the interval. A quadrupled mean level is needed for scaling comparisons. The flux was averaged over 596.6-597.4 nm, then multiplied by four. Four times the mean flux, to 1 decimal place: 12.9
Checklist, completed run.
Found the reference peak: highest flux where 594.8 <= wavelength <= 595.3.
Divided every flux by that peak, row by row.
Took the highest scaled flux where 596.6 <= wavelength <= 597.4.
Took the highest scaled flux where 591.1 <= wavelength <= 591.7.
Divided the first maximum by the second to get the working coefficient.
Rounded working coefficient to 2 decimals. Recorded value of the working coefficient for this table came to 0.99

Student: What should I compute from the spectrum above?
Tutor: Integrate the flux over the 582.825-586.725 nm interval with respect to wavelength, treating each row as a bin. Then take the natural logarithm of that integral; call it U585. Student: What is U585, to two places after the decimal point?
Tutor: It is 2.55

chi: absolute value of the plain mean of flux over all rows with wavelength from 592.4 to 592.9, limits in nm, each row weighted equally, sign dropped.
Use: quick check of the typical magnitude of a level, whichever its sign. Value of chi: 3.25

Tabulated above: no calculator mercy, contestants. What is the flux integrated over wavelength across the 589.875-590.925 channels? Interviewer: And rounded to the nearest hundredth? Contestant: 3.32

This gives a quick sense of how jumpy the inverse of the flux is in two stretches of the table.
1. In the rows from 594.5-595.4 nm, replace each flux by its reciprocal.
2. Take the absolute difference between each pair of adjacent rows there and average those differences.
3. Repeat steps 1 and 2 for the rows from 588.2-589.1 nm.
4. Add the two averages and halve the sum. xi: 0.010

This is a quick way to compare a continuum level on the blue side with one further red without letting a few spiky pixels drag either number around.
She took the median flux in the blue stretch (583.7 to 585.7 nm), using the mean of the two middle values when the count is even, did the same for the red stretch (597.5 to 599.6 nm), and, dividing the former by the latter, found 1.02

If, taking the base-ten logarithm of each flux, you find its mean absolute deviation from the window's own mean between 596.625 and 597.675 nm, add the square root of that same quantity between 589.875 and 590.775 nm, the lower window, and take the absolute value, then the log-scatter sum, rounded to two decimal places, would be 0.10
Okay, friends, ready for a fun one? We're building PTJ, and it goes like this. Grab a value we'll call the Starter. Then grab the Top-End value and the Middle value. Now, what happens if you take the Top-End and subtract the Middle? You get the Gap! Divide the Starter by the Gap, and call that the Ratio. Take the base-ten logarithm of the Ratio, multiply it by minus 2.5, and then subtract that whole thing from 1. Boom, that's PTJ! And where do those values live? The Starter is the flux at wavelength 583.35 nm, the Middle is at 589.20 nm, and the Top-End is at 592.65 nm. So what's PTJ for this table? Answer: 3.4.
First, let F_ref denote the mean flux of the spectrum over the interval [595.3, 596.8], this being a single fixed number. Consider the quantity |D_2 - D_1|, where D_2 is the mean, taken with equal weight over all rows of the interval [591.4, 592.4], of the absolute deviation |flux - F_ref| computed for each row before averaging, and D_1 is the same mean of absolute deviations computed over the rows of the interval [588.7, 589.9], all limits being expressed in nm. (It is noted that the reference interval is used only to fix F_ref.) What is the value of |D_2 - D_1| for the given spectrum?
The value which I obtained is 0.37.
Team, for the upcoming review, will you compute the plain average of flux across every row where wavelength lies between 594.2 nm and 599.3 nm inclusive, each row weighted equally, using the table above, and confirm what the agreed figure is 3.25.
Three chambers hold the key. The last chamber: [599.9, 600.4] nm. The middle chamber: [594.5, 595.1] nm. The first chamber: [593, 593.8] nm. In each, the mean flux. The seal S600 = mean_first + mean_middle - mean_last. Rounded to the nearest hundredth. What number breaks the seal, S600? 3.02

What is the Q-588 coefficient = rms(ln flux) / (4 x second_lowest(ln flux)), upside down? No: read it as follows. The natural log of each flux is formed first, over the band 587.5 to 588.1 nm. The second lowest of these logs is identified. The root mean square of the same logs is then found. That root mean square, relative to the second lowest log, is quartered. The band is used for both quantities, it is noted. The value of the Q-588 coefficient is 0.253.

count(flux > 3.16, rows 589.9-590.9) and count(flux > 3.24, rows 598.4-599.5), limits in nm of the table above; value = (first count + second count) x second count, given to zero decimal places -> 70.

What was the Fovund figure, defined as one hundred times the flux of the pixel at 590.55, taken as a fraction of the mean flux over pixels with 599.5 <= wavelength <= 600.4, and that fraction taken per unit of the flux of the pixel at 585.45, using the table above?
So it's 30.3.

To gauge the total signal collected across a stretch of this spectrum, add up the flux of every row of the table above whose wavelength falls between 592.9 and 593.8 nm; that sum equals 19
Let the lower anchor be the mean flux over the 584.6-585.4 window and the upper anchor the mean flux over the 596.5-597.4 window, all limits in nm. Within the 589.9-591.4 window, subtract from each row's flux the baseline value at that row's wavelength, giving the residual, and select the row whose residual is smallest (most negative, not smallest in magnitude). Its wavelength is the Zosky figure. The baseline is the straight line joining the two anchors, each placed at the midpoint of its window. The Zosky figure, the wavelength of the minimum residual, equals 589.95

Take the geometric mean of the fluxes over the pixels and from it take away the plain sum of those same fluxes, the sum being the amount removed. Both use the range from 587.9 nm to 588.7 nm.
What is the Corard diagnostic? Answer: -13.3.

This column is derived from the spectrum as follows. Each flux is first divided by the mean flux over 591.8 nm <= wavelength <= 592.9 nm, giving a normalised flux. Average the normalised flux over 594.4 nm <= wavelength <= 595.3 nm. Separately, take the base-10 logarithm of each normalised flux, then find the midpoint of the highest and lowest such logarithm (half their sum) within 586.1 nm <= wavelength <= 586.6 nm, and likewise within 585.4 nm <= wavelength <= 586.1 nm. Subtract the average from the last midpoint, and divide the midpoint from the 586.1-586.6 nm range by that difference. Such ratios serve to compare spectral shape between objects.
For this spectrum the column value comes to 0.020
